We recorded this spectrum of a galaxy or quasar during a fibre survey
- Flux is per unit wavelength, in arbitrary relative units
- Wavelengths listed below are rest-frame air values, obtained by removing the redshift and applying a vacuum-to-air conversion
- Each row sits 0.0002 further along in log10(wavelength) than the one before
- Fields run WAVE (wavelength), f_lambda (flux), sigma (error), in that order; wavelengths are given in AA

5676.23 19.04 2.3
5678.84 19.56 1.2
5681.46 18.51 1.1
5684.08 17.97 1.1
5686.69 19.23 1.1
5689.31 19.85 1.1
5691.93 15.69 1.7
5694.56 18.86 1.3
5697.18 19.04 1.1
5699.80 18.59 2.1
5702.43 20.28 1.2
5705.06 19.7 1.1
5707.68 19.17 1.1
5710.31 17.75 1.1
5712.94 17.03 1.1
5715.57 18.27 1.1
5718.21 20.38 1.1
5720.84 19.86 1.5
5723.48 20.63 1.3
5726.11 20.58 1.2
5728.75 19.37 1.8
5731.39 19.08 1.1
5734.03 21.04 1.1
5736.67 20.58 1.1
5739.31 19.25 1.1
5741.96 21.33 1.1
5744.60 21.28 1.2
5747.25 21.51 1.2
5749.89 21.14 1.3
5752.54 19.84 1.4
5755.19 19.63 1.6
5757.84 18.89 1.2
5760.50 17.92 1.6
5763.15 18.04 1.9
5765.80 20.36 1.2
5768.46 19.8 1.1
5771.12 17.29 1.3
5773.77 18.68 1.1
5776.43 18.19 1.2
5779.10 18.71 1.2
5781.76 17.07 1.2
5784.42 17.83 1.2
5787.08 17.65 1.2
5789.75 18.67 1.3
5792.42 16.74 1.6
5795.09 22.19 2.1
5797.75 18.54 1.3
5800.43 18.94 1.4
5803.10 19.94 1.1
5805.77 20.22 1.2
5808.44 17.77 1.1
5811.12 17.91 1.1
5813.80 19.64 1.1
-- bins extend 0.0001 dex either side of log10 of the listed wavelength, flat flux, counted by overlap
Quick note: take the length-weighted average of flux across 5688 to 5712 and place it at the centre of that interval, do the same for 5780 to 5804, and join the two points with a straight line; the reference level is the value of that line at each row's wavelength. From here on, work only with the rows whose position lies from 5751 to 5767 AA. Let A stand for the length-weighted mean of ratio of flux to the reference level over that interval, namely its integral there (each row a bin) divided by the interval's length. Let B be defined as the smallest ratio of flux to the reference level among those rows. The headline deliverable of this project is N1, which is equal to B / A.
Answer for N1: 0.94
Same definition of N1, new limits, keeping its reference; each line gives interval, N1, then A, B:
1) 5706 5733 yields 0.88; 1.03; 0.91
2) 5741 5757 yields 0.95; 1.11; 1.05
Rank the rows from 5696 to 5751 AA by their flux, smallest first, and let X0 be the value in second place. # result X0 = 17.75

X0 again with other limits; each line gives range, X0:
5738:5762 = 18.89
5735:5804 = 17.07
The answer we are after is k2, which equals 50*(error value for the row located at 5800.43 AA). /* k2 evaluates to 70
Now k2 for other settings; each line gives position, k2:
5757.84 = 60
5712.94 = 55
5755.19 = 80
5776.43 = 60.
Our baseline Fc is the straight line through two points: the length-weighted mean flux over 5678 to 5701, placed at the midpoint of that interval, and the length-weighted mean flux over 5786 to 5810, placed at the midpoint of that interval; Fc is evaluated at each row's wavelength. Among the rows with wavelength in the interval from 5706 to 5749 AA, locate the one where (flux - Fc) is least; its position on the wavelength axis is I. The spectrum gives 5712.94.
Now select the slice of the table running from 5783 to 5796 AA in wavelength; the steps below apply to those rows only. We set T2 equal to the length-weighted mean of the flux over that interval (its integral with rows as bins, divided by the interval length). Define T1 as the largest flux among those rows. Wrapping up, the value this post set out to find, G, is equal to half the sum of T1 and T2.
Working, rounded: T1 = 22.19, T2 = 18.5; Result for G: 20.3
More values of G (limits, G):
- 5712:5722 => 19.7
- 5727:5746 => 20.8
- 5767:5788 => 19.0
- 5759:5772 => 19.5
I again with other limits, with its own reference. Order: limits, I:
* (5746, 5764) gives 5760.50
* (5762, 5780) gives 5771.12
